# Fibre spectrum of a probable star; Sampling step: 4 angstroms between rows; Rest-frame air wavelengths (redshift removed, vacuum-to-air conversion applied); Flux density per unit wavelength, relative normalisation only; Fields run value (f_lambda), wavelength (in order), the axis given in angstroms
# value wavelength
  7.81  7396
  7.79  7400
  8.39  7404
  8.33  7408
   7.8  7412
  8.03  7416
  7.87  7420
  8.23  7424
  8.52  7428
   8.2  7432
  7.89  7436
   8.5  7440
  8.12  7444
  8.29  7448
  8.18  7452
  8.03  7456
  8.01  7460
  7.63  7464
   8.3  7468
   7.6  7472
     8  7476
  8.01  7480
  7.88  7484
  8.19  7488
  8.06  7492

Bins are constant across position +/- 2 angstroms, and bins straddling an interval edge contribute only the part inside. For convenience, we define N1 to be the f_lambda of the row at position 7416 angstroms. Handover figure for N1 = 8.03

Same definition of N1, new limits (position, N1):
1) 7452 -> 8.18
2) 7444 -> 8.12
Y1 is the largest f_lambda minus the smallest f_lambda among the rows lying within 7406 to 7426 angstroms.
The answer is 0.53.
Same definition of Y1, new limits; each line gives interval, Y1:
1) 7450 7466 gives 0.55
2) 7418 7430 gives 0.65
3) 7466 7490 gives 0.70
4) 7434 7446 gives 0.61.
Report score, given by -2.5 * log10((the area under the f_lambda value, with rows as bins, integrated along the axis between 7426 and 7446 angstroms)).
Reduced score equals -5.54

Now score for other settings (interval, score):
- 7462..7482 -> -5.50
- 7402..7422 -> -5.52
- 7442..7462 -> -5.53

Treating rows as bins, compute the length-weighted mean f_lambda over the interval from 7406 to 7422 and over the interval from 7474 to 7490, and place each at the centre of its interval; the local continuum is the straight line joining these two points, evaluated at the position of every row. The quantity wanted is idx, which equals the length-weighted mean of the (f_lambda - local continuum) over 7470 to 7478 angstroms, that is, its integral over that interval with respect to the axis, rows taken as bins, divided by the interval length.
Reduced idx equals -0.22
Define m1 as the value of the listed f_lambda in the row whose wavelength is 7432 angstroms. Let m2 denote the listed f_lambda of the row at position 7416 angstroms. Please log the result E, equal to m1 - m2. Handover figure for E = 0.2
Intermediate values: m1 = 8.2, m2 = 8.03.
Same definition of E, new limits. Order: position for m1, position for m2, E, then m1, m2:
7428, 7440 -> 0.0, 8.52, 8.5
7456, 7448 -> -0.3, 8.03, 8.29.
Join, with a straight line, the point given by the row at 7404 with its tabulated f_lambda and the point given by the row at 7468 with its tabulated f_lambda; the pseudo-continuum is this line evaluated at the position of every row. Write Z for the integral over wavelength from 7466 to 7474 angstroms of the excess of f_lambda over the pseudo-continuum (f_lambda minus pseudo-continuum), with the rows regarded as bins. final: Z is -2.8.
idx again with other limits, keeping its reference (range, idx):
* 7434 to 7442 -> 0.18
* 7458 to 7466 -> -0.20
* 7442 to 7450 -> 0.19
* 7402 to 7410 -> 0.35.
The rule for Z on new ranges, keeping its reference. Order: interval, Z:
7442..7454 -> -1.6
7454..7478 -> -9.0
